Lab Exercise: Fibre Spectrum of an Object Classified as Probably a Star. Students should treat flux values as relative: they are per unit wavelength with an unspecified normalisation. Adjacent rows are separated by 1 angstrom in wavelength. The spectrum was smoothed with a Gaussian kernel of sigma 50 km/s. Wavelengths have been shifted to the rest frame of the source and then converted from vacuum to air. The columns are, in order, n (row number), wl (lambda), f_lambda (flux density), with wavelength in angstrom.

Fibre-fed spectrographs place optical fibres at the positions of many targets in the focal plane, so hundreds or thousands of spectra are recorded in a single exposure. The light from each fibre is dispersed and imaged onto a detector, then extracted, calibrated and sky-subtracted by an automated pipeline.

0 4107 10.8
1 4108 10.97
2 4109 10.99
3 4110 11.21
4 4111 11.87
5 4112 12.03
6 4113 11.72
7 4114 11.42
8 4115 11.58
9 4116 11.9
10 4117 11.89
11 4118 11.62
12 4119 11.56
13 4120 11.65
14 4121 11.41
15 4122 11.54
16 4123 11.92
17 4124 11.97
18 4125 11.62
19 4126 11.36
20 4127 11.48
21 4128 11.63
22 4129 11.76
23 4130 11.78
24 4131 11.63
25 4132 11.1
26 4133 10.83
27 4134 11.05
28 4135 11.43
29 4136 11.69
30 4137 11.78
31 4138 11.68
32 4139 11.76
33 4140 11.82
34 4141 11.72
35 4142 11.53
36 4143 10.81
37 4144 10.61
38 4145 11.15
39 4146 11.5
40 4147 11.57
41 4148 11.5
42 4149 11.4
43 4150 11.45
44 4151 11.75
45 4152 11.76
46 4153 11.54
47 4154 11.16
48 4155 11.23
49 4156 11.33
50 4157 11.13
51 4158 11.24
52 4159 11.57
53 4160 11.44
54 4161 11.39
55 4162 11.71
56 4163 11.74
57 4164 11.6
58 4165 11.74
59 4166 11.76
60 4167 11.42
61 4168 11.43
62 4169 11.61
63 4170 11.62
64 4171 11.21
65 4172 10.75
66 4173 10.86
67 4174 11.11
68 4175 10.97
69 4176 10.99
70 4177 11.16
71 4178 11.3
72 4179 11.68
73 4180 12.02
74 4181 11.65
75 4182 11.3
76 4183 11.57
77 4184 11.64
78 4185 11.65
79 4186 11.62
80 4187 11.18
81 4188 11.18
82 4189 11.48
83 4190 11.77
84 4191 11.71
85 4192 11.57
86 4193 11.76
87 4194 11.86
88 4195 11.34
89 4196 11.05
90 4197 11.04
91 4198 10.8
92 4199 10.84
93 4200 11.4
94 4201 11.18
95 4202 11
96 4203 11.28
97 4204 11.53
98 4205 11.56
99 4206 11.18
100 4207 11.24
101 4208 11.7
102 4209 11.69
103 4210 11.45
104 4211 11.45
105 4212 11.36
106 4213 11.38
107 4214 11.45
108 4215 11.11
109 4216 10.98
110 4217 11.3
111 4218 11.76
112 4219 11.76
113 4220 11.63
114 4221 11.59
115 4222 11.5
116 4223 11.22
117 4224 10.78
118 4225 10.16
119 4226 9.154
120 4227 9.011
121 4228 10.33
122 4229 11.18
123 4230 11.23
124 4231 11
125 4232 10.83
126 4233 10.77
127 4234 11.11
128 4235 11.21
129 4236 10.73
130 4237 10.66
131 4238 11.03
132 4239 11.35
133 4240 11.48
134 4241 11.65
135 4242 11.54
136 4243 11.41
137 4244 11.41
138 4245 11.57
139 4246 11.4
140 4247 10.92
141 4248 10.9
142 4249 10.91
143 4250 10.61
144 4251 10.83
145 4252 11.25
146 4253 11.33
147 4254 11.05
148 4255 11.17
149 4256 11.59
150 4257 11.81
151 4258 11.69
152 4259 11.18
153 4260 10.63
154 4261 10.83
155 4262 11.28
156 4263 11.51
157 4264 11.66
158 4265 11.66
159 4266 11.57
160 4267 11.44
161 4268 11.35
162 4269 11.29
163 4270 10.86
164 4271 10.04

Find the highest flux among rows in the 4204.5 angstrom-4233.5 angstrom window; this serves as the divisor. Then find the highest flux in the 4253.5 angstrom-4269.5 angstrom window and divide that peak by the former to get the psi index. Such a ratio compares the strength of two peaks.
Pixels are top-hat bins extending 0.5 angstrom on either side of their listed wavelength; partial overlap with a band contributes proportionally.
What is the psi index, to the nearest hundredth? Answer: 1.00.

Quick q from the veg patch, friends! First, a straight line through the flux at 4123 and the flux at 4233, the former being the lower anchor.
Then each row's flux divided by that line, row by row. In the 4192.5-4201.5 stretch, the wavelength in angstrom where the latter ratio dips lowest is 4198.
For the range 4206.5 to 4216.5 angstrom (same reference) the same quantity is 4216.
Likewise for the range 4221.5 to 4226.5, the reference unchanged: 4226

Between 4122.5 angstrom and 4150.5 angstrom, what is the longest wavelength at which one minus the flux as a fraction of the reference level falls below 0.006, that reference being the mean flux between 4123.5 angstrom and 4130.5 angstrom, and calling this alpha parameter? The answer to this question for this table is 4141 angstrom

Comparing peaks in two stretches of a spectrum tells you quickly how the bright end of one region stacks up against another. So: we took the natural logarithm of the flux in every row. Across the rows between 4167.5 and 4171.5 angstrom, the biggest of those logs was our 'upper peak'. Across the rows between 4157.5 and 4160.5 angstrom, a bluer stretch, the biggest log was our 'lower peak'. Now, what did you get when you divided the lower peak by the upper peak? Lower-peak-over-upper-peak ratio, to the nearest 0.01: 1.00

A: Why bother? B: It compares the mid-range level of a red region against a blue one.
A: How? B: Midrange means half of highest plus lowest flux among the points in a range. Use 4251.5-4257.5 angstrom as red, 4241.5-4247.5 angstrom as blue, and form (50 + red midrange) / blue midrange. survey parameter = 5.46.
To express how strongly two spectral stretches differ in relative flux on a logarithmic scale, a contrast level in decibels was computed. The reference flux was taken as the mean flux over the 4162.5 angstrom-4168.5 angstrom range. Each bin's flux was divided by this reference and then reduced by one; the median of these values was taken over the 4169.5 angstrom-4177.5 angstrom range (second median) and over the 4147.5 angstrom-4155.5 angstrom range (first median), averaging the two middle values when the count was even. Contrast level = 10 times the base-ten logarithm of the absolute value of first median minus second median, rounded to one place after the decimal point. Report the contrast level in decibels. -14.4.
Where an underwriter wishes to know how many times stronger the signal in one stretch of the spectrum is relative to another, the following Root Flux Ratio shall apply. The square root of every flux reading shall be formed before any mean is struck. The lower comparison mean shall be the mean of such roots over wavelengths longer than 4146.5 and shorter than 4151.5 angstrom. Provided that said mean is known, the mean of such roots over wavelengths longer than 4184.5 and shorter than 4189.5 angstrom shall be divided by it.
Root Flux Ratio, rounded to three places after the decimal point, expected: 0.995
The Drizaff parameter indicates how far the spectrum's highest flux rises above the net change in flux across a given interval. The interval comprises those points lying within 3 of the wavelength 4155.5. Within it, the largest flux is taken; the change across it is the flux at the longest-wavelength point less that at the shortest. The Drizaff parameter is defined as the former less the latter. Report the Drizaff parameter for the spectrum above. 11.8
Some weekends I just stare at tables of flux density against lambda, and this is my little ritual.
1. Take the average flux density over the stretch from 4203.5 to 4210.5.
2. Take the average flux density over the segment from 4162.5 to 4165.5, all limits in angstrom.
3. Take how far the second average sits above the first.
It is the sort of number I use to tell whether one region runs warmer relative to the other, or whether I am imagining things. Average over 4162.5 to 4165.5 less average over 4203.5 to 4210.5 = 0.21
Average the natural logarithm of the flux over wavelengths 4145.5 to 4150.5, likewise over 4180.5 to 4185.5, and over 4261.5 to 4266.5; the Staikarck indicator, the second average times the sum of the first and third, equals 12.0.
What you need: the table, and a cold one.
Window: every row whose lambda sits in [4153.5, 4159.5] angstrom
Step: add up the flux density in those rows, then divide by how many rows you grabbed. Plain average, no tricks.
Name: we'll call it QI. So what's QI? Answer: 11.3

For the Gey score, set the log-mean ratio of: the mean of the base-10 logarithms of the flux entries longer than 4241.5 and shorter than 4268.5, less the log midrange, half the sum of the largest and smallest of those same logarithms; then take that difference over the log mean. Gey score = 0.0029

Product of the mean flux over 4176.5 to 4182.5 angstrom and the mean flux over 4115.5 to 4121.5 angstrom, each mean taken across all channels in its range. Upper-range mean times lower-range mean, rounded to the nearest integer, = 134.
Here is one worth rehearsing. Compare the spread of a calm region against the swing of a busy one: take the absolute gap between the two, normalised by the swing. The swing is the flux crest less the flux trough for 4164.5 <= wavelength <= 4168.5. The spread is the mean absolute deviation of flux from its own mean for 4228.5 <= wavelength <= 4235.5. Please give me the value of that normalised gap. 0.55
